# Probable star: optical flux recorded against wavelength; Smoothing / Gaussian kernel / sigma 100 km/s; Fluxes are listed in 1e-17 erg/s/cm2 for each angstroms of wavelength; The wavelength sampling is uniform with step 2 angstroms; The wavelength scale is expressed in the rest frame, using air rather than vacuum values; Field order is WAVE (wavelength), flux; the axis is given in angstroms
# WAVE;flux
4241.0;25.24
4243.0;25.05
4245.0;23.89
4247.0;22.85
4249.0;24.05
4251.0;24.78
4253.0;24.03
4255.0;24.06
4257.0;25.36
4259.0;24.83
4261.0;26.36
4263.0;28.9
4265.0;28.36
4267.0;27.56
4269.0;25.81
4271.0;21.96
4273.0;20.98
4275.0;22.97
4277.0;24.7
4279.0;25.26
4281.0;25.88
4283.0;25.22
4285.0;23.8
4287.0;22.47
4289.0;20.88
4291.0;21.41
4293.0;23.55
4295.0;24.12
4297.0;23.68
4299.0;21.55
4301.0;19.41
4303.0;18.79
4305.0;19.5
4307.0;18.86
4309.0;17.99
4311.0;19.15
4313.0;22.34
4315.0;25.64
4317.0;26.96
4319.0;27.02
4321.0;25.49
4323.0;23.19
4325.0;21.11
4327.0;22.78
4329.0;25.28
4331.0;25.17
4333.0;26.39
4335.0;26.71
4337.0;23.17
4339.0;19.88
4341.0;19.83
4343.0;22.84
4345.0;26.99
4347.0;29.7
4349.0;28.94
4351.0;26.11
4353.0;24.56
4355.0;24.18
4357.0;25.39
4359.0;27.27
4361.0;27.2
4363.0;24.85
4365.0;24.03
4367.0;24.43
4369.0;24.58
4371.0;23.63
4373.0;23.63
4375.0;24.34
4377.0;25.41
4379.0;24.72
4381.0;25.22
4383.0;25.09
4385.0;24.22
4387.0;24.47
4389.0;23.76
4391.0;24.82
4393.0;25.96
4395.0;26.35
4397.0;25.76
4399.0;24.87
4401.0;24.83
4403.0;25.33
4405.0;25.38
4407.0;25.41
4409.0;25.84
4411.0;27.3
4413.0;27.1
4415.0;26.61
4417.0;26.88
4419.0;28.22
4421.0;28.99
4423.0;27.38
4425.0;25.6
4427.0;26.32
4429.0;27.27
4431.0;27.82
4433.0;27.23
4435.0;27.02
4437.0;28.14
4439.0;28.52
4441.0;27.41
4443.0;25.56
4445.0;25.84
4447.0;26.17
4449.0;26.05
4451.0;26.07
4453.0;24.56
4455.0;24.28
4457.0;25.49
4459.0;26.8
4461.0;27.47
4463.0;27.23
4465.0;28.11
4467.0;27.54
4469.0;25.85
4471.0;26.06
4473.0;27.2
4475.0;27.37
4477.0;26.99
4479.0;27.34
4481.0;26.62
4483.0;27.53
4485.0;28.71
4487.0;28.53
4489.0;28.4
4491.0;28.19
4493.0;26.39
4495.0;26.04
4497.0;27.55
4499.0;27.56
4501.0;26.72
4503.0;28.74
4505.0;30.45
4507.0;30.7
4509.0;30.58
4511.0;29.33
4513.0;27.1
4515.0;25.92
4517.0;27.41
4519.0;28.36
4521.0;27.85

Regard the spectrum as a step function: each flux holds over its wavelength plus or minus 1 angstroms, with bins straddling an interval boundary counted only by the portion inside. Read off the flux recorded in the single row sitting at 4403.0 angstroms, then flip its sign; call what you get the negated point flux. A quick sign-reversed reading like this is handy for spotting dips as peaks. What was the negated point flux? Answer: -25.3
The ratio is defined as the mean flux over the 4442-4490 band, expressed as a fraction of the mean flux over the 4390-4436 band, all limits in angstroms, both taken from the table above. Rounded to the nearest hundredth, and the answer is 1.01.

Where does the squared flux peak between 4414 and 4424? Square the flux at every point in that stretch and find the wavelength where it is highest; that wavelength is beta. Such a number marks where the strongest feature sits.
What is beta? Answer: 4421.0 angstroms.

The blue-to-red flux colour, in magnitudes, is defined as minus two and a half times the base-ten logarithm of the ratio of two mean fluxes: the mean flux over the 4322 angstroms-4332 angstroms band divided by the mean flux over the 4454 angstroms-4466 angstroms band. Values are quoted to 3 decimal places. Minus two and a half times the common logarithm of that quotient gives 0.133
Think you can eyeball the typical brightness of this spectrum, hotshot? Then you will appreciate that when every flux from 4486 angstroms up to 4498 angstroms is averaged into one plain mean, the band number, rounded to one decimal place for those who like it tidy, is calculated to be 27.5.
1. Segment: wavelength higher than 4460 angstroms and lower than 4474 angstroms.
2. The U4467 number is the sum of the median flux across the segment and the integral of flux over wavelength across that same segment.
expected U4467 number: 406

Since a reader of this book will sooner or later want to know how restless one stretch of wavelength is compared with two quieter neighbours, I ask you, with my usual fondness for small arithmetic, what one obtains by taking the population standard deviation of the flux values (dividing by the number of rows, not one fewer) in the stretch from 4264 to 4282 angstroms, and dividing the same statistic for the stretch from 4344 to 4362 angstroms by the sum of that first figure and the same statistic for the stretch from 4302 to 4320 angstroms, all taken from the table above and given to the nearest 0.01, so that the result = 0.30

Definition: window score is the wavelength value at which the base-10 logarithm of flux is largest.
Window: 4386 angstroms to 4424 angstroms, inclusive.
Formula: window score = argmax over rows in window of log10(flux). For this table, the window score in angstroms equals 4421.0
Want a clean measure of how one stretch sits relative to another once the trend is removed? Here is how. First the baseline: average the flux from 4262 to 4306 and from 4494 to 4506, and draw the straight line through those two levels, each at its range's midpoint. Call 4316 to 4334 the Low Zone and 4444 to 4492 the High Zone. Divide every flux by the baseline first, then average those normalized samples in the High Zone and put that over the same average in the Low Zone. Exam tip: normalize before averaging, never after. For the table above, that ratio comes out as 0.967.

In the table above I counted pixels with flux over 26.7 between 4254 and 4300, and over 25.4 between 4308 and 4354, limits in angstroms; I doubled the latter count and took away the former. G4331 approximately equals 17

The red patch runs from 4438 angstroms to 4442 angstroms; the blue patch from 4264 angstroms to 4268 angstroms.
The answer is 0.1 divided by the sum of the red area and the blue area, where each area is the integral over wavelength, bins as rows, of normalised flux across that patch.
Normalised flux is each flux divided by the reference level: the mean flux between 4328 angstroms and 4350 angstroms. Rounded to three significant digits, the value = 0.0112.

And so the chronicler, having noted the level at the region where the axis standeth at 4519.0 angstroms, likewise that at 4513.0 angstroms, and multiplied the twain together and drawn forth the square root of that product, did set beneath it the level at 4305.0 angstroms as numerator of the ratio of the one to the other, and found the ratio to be 0.70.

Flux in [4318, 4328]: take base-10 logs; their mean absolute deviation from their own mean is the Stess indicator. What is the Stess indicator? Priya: 0.034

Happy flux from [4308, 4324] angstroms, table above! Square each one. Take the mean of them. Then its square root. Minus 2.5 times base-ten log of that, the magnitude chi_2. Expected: -3.44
